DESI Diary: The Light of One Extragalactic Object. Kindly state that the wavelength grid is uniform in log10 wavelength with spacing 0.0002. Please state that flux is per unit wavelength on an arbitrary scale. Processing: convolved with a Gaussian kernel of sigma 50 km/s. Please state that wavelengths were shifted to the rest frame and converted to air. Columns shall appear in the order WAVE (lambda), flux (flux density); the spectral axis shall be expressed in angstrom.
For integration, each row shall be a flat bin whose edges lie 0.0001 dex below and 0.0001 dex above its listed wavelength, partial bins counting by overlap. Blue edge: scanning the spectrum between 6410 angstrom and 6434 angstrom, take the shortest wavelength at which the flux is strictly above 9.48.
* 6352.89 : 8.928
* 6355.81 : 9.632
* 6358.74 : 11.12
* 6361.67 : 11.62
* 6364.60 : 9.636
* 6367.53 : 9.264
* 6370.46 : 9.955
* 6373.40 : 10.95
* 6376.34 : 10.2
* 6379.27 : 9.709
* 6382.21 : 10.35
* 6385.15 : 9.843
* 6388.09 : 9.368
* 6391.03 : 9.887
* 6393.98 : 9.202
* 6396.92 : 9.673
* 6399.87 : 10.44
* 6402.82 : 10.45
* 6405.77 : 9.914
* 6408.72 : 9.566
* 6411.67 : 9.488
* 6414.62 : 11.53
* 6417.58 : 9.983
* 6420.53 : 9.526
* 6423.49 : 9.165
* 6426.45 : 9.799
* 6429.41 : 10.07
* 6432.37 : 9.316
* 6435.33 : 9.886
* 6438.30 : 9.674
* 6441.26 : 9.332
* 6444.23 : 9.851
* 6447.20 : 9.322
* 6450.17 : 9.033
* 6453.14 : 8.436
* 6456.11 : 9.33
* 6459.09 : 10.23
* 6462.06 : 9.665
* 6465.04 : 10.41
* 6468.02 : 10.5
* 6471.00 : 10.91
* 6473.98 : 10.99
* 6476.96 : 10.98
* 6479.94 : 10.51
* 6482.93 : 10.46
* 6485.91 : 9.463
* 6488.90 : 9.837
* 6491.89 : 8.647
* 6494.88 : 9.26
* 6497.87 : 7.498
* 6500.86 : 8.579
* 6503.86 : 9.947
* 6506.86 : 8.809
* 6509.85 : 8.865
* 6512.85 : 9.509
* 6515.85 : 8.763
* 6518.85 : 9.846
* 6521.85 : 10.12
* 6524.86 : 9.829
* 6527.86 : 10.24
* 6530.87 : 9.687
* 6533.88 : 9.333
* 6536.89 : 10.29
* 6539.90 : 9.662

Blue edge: 6411.67 angstrom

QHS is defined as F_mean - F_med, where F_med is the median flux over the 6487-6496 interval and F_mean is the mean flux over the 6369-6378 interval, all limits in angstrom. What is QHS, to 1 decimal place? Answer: 1.1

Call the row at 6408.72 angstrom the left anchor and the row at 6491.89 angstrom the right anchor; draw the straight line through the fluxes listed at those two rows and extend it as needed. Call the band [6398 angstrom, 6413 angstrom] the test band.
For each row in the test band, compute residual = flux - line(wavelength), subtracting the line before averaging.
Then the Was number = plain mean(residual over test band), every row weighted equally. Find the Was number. 0.4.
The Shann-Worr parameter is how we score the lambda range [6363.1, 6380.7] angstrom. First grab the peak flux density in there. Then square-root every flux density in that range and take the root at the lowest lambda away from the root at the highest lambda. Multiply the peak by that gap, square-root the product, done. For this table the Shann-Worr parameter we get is 0.36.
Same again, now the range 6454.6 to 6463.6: 0.75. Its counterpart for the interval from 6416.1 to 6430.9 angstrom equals 0.37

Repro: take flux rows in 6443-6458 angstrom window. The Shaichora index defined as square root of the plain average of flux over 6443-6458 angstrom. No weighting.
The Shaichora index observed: 3.03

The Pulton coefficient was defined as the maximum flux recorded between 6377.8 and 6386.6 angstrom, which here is 10.35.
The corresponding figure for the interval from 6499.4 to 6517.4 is 9.947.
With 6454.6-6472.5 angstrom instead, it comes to 10.91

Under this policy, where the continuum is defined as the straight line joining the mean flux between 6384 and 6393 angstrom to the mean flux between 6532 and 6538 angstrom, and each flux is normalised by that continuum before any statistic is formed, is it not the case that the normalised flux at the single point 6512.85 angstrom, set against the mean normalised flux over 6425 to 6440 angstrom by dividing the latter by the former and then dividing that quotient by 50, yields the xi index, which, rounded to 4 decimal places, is 0.0206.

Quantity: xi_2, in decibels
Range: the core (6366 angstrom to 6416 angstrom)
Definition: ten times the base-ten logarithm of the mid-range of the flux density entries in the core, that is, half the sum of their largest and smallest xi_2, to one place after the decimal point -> 10.2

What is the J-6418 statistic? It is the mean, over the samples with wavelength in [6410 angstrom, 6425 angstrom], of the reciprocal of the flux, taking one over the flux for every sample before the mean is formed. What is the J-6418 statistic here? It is 0.101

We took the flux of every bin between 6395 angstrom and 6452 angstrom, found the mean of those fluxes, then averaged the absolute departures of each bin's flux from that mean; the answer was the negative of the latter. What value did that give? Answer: -0.40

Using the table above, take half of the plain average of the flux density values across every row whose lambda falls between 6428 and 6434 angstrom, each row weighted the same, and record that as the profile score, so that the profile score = 4.85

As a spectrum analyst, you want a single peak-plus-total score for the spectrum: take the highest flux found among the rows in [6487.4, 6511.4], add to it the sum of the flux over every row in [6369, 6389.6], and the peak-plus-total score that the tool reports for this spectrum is 80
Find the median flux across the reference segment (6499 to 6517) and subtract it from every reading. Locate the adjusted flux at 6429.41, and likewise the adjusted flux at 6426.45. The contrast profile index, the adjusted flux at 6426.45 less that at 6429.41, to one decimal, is -0.3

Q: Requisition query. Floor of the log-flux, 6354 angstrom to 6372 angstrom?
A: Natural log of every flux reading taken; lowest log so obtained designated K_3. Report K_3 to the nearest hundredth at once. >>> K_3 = 2.23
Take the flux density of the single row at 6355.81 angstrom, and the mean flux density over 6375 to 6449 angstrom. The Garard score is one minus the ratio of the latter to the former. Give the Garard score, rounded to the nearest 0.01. -0.02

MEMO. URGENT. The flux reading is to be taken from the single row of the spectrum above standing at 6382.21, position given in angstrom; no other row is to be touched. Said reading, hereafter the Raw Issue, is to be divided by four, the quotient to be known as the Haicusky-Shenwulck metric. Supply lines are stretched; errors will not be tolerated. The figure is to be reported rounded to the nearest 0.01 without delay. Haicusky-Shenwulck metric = 2.59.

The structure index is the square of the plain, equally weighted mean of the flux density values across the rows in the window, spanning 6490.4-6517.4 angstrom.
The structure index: 79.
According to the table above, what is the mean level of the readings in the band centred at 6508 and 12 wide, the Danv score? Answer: 9.3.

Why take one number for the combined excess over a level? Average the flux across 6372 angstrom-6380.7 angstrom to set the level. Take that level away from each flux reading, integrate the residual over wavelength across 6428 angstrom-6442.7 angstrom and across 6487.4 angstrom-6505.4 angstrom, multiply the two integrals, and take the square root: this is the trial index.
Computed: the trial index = 15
